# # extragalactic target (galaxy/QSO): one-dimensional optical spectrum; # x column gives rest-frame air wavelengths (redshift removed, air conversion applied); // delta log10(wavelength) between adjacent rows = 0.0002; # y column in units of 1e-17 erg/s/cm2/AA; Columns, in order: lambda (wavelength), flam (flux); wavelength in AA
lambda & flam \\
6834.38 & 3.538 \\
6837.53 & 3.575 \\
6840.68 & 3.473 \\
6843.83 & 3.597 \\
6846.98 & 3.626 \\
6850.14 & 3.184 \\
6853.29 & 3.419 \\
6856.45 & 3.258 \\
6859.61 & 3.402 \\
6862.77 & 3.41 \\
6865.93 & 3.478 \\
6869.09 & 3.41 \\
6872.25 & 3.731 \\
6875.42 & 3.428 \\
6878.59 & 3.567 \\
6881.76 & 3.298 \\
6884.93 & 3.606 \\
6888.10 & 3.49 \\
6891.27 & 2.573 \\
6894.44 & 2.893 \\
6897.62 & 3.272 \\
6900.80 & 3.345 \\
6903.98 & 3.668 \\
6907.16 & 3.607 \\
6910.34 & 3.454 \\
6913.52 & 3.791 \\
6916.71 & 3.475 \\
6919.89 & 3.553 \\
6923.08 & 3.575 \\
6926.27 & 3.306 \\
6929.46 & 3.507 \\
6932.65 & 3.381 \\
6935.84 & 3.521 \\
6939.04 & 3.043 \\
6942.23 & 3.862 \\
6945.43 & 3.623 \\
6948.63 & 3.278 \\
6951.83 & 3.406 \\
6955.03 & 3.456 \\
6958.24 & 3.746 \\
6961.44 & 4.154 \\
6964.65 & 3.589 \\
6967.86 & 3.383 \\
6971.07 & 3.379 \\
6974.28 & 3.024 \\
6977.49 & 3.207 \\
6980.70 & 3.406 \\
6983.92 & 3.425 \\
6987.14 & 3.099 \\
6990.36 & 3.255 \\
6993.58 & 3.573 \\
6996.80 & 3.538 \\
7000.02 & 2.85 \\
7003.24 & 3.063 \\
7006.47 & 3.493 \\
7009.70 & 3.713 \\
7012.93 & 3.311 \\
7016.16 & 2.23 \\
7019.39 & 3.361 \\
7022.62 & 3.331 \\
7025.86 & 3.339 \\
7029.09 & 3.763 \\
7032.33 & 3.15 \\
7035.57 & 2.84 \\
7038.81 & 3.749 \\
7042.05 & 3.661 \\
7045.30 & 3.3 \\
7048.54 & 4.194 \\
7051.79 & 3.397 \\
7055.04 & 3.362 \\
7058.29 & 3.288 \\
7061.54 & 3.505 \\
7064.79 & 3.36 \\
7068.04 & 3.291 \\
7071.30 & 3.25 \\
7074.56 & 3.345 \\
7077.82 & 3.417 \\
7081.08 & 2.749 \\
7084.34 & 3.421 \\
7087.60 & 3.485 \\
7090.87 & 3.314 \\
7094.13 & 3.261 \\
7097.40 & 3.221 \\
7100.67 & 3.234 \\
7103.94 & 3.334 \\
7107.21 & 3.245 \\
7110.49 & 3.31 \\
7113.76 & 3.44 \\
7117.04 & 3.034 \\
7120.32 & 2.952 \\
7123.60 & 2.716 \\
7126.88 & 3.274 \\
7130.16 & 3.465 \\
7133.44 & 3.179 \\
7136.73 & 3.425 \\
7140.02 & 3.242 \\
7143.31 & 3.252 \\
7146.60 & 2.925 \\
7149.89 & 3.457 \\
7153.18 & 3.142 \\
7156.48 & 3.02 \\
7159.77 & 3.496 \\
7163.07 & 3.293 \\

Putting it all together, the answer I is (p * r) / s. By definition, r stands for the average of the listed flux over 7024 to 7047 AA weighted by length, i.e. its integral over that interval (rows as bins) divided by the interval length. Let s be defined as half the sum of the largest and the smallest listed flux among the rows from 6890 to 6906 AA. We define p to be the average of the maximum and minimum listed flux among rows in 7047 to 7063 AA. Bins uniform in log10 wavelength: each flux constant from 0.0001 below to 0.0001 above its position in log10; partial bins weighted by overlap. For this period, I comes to 4.08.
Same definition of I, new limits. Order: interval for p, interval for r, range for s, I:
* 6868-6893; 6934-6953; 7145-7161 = 3.39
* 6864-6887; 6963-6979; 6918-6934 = 3.39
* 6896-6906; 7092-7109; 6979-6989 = 3.47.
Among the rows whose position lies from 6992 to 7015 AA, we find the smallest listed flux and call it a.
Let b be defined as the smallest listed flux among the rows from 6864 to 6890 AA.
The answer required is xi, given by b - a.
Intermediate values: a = 2.85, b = 3.298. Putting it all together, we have 0.45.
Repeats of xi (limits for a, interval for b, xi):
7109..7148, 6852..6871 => 0.54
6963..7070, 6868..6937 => 0.34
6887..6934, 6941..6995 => 0.45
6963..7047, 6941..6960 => 1.05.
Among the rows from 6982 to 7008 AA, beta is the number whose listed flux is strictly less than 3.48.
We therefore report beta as 5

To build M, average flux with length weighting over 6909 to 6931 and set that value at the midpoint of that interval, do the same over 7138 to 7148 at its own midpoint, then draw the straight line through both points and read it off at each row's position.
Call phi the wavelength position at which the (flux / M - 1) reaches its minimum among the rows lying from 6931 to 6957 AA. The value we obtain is 6939.04 AA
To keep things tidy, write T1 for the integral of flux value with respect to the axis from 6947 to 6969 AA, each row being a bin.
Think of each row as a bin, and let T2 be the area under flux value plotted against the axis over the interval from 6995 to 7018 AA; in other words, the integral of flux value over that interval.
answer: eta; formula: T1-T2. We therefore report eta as 5.6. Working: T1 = 78.7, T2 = 73.1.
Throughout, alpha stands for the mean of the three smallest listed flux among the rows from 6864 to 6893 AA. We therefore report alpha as 3.09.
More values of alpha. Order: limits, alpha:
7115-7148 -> 2.86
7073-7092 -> 3.14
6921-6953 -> 3.21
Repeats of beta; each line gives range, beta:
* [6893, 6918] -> 5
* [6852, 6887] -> 8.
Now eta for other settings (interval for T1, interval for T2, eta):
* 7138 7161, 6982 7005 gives -1.0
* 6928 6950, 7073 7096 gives 0.6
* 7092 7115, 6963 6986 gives -1.1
